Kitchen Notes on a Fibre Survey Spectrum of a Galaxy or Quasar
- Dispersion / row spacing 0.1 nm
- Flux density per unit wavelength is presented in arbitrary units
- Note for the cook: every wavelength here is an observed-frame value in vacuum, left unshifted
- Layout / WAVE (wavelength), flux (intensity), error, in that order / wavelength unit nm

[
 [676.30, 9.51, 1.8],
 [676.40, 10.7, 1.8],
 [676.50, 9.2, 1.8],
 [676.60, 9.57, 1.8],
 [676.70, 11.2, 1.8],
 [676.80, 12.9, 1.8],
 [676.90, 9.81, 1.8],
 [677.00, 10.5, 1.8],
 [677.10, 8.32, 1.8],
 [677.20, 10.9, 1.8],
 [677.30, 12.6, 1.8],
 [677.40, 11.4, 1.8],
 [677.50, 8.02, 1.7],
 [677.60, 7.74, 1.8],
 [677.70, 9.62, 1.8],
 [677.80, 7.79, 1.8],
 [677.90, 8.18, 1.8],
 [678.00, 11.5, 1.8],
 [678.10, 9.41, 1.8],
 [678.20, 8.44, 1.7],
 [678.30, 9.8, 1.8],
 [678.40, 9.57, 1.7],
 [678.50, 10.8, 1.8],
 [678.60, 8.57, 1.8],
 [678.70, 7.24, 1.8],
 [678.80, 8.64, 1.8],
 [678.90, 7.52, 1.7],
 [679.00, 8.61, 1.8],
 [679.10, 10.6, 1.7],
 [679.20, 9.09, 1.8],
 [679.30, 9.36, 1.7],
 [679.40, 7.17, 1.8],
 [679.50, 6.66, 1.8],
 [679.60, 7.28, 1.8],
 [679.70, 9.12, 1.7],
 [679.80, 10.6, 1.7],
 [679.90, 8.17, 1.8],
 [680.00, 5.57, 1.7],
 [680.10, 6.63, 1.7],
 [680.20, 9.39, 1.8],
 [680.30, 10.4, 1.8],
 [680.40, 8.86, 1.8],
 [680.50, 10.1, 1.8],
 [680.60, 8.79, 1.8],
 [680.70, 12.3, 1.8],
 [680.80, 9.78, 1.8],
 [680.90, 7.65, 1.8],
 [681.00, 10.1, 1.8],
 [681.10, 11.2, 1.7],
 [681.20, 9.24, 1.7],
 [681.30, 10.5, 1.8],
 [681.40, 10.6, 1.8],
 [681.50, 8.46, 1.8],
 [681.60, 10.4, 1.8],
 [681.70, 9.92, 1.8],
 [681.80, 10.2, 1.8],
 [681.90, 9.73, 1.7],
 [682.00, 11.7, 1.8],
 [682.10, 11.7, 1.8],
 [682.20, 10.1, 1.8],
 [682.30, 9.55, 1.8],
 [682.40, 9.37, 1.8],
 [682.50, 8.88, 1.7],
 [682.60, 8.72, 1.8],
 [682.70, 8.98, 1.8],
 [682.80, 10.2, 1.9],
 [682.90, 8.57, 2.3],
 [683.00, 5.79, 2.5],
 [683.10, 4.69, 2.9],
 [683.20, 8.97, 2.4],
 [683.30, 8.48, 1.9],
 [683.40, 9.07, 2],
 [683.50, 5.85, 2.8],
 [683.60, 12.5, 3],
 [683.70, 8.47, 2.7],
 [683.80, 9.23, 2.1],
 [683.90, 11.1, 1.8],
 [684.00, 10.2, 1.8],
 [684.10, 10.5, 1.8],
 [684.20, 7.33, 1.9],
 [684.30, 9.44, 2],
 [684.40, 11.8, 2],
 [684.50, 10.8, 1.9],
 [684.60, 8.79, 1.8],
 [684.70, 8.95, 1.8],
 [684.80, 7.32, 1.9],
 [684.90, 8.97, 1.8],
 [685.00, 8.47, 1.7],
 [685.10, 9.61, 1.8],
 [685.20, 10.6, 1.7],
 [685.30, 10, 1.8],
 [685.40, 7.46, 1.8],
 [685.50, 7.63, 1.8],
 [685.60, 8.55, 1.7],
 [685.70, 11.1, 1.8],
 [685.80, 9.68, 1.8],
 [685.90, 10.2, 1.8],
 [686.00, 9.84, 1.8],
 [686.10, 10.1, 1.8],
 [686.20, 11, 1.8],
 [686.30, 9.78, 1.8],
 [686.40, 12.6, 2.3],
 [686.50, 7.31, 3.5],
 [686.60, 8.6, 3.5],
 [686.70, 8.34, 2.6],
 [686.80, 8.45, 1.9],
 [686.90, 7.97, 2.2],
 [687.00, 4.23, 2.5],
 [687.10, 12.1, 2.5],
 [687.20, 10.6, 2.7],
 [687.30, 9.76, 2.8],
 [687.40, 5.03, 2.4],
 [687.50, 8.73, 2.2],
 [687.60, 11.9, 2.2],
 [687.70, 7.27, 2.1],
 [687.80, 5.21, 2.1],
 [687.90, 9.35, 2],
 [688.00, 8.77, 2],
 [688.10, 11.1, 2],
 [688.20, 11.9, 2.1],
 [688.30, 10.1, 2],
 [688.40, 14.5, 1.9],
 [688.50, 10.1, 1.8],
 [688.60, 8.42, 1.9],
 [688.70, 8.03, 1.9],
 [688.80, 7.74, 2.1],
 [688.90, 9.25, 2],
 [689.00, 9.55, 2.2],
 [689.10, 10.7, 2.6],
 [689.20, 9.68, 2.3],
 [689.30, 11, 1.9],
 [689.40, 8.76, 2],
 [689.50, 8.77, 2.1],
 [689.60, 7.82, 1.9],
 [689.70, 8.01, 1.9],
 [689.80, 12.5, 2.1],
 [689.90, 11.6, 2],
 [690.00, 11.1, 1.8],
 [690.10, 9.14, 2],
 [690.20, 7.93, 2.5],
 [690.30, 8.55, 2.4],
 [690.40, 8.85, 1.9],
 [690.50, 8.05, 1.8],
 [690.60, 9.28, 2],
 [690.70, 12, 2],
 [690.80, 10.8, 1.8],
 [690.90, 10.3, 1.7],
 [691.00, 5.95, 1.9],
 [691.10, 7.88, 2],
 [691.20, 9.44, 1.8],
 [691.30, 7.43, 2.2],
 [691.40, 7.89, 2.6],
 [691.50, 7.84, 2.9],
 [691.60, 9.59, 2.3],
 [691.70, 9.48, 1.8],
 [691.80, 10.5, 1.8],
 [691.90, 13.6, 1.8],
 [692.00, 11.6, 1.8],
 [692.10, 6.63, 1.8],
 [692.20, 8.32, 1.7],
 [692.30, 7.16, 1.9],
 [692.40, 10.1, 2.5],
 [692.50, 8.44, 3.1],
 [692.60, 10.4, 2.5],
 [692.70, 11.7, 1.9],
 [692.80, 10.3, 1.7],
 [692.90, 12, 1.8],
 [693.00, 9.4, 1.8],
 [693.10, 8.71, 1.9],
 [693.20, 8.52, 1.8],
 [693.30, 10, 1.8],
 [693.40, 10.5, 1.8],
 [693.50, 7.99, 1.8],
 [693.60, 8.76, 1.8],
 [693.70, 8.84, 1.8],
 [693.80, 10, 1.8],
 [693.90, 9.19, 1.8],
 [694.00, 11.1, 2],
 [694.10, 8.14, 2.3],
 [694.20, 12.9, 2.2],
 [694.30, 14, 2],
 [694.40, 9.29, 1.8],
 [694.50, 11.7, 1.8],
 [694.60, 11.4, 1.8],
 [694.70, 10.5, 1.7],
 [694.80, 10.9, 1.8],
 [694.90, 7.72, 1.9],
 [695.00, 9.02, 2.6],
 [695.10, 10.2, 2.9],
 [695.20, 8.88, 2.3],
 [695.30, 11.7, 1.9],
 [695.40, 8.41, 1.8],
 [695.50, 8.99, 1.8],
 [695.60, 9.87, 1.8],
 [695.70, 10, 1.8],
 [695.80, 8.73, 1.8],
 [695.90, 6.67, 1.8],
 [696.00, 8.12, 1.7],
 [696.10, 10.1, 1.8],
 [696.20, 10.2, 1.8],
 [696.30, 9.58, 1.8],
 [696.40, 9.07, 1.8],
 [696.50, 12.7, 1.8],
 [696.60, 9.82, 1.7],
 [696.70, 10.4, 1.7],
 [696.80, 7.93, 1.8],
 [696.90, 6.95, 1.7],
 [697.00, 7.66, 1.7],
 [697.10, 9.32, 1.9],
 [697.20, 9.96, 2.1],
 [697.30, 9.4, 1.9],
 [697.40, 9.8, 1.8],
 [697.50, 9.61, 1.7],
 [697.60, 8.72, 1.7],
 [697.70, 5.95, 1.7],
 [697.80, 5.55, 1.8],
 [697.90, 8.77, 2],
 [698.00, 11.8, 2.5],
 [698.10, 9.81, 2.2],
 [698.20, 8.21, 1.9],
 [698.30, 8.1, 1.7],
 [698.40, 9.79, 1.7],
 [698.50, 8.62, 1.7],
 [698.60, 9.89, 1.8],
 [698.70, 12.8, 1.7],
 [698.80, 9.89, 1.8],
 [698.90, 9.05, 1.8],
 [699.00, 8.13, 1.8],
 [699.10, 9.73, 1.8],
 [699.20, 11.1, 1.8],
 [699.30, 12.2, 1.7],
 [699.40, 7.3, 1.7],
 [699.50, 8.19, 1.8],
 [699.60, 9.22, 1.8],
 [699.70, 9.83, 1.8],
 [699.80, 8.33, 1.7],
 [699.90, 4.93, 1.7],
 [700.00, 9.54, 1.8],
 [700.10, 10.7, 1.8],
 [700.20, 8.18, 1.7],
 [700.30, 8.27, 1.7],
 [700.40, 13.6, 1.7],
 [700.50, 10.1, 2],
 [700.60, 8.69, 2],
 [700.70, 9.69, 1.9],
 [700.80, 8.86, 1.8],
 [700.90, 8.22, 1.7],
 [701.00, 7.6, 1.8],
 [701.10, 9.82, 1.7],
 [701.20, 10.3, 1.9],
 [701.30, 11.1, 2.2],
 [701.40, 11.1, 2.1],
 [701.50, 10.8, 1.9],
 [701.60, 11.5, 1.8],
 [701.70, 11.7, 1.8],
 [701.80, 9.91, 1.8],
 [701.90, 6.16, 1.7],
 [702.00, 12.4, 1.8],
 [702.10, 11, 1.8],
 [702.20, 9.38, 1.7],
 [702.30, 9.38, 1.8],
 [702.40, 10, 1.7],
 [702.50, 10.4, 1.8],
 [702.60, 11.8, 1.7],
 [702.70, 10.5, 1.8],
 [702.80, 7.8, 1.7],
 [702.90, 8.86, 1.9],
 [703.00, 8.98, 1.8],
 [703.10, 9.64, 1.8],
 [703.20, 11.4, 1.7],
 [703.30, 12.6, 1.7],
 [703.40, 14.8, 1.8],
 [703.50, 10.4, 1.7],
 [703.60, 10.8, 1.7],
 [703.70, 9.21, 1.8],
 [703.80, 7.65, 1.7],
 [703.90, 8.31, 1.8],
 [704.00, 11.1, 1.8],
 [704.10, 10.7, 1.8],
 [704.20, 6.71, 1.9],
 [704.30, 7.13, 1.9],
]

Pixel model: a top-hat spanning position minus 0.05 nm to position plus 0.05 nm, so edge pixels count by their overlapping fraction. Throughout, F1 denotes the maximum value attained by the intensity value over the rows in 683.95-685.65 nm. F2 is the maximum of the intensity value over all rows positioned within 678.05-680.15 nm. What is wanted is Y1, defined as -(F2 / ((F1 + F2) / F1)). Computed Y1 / -5.6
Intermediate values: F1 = 11.8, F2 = 10.8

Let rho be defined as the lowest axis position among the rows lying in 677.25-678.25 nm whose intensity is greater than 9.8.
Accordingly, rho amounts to 677.30 nm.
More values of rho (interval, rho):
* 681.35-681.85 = 681.40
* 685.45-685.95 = 685.70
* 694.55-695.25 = 694.60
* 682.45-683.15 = 682.80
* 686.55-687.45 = 687.10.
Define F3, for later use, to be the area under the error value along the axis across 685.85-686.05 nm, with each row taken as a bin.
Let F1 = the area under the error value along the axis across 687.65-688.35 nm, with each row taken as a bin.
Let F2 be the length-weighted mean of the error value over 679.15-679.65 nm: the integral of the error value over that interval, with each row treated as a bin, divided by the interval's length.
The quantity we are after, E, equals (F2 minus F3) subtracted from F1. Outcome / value 0.0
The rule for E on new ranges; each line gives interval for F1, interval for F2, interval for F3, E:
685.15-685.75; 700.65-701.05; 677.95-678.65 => 0.5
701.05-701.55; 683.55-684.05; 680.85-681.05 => -0.9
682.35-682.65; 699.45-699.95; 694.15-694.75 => -0.1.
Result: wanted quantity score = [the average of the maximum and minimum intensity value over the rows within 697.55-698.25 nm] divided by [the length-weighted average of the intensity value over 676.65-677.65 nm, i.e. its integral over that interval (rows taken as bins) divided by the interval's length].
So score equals 0.84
